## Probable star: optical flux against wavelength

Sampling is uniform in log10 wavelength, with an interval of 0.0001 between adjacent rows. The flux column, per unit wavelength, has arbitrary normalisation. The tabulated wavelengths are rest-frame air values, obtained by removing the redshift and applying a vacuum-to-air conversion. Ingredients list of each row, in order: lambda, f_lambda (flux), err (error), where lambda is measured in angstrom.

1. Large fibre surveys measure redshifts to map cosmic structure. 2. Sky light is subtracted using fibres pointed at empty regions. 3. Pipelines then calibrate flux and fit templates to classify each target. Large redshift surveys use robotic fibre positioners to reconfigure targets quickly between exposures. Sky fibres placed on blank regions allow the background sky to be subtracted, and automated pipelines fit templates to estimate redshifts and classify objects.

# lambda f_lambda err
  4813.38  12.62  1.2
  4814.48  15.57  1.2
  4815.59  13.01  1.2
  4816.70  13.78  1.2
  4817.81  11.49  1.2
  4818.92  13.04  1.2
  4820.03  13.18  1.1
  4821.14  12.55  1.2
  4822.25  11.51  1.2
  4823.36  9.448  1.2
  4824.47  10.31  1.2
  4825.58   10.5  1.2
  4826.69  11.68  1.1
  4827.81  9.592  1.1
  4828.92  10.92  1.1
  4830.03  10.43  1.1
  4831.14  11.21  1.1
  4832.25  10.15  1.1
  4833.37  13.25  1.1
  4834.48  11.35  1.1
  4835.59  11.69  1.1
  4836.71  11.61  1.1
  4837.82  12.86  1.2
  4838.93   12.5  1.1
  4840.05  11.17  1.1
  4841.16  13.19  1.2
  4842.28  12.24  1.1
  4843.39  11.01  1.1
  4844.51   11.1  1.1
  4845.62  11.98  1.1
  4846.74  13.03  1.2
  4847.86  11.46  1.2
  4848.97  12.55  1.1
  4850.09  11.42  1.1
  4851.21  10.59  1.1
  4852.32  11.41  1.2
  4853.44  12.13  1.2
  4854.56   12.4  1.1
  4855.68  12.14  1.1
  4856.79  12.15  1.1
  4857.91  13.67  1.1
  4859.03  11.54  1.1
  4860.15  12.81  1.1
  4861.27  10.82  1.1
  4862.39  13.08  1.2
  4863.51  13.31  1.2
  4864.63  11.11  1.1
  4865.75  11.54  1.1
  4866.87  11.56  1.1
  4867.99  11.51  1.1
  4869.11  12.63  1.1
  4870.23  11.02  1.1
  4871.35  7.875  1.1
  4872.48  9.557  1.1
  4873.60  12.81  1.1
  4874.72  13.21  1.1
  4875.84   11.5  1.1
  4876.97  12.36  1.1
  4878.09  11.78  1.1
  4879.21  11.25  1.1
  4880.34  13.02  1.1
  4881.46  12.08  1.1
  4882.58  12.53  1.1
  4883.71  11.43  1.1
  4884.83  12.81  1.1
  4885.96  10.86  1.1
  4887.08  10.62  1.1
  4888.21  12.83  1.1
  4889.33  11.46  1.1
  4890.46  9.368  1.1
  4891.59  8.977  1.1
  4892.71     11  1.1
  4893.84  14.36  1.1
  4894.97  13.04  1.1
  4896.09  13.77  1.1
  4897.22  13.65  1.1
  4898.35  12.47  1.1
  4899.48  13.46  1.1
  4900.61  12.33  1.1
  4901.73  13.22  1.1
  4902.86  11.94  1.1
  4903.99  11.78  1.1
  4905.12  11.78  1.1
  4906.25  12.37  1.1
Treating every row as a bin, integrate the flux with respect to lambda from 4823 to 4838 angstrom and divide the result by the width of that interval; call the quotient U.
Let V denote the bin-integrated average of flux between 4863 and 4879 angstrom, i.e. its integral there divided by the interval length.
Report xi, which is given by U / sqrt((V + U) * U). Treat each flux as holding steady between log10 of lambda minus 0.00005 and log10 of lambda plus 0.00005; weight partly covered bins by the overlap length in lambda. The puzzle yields 0.699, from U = 11.0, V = 11.55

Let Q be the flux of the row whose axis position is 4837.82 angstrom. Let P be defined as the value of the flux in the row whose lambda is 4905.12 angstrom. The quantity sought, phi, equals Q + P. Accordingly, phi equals 25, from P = 11.78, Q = 12.86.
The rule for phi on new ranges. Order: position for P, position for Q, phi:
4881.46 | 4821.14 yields 25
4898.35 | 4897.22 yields 26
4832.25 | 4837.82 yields 23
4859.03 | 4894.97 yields 25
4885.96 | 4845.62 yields 23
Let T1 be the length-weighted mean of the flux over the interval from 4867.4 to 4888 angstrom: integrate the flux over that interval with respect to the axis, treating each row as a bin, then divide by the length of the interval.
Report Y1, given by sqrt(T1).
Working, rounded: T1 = 11.6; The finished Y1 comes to 3.41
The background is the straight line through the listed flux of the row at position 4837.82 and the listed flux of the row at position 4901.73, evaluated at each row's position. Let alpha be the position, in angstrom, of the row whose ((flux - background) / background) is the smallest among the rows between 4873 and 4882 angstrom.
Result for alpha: 4879.21 angstrom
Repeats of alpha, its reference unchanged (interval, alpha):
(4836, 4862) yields 4851.21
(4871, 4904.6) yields 4871.35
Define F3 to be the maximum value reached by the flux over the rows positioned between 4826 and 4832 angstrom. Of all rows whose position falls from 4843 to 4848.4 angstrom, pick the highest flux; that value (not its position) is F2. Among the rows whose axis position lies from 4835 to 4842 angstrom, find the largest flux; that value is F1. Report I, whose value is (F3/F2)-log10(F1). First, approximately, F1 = 13.19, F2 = 13.03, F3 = 11.68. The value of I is -0.22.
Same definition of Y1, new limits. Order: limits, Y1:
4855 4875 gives 3.43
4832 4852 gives 3.44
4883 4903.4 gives 3.48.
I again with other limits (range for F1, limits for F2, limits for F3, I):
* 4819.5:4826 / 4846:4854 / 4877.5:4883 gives -0.12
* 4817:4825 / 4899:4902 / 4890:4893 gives -0.30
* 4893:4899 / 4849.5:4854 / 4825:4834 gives -0.06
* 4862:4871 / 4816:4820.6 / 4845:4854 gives -0.18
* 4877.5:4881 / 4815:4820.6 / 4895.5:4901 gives -0.12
